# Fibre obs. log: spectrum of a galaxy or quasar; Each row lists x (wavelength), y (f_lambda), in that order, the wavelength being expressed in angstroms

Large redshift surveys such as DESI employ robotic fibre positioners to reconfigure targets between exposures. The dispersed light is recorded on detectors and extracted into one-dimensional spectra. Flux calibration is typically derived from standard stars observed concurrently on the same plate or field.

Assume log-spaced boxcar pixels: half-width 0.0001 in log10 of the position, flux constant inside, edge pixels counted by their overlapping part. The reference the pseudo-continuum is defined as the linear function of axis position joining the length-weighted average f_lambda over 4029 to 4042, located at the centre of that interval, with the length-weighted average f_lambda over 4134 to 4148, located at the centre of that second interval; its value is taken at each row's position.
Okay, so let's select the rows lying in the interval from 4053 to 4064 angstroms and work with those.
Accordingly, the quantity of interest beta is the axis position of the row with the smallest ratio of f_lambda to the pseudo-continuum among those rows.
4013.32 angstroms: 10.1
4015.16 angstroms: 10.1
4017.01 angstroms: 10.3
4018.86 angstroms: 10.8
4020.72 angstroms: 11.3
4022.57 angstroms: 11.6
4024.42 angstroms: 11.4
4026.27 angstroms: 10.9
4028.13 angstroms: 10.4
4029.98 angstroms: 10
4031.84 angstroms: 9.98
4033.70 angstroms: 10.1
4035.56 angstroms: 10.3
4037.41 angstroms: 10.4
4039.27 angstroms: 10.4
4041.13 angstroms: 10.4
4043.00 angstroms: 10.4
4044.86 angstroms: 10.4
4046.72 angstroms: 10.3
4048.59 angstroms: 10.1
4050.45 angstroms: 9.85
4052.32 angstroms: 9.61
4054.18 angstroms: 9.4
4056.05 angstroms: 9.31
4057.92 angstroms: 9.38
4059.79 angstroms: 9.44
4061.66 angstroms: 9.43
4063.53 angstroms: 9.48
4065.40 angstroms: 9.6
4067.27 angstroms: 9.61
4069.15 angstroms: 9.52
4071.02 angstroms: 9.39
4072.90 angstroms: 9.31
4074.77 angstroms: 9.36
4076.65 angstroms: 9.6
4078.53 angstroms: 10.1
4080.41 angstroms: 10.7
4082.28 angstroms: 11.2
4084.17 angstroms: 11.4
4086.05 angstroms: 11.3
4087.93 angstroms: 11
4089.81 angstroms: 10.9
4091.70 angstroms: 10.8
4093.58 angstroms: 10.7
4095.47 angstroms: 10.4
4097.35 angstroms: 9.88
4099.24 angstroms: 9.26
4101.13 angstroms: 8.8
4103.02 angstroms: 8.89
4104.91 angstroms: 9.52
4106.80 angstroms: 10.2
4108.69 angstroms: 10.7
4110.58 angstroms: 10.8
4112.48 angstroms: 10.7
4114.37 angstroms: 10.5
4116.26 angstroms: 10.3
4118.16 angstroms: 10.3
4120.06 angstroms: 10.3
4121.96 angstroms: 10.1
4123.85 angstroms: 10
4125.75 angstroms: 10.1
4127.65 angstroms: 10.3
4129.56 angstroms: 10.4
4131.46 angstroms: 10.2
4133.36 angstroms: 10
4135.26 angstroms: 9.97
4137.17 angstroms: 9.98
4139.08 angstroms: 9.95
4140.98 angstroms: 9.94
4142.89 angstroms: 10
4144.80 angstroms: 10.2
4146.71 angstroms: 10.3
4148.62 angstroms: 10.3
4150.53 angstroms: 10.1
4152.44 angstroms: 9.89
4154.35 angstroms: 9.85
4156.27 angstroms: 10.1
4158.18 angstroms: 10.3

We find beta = 4056.05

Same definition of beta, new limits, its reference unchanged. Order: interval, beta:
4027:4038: 4031.84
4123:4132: 4123.85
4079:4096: 4095.47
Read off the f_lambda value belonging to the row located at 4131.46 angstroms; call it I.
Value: 10.2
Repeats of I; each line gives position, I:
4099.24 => 9.26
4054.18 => 9.4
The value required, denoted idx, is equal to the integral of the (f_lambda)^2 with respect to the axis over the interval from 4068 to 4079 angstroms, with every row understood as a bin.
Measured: 998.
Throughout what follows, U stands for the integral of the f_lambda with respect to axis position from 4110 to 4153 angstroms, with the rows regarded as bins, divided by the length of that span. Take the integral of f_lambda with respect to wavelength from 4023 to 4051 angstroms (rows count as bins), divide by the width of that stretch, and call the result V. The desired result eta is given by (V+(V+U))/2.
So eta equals 15.5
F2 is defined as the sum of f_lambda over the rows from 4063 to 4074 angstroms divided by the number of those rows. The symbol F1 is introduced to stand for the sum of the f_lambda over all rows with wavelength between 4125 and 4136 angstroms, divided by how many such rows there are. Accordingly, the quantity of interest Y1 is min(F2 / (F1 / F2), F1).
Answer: 8.9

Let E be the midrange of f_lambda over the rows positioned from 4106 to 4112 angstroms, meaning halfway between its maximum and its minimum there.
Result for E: 10.5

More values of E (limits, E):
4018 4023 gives 11.2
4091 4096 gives 10.6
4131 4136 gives 10.1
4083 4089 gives 11.2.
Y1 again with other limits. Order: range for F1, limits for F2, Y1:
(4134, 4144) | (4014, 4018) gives 10.0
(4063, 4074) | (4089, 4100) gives 9.5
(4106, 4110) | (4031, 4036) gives 9.8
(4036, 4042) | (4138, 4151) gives 9.8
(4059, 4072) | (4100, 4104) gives 8.2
